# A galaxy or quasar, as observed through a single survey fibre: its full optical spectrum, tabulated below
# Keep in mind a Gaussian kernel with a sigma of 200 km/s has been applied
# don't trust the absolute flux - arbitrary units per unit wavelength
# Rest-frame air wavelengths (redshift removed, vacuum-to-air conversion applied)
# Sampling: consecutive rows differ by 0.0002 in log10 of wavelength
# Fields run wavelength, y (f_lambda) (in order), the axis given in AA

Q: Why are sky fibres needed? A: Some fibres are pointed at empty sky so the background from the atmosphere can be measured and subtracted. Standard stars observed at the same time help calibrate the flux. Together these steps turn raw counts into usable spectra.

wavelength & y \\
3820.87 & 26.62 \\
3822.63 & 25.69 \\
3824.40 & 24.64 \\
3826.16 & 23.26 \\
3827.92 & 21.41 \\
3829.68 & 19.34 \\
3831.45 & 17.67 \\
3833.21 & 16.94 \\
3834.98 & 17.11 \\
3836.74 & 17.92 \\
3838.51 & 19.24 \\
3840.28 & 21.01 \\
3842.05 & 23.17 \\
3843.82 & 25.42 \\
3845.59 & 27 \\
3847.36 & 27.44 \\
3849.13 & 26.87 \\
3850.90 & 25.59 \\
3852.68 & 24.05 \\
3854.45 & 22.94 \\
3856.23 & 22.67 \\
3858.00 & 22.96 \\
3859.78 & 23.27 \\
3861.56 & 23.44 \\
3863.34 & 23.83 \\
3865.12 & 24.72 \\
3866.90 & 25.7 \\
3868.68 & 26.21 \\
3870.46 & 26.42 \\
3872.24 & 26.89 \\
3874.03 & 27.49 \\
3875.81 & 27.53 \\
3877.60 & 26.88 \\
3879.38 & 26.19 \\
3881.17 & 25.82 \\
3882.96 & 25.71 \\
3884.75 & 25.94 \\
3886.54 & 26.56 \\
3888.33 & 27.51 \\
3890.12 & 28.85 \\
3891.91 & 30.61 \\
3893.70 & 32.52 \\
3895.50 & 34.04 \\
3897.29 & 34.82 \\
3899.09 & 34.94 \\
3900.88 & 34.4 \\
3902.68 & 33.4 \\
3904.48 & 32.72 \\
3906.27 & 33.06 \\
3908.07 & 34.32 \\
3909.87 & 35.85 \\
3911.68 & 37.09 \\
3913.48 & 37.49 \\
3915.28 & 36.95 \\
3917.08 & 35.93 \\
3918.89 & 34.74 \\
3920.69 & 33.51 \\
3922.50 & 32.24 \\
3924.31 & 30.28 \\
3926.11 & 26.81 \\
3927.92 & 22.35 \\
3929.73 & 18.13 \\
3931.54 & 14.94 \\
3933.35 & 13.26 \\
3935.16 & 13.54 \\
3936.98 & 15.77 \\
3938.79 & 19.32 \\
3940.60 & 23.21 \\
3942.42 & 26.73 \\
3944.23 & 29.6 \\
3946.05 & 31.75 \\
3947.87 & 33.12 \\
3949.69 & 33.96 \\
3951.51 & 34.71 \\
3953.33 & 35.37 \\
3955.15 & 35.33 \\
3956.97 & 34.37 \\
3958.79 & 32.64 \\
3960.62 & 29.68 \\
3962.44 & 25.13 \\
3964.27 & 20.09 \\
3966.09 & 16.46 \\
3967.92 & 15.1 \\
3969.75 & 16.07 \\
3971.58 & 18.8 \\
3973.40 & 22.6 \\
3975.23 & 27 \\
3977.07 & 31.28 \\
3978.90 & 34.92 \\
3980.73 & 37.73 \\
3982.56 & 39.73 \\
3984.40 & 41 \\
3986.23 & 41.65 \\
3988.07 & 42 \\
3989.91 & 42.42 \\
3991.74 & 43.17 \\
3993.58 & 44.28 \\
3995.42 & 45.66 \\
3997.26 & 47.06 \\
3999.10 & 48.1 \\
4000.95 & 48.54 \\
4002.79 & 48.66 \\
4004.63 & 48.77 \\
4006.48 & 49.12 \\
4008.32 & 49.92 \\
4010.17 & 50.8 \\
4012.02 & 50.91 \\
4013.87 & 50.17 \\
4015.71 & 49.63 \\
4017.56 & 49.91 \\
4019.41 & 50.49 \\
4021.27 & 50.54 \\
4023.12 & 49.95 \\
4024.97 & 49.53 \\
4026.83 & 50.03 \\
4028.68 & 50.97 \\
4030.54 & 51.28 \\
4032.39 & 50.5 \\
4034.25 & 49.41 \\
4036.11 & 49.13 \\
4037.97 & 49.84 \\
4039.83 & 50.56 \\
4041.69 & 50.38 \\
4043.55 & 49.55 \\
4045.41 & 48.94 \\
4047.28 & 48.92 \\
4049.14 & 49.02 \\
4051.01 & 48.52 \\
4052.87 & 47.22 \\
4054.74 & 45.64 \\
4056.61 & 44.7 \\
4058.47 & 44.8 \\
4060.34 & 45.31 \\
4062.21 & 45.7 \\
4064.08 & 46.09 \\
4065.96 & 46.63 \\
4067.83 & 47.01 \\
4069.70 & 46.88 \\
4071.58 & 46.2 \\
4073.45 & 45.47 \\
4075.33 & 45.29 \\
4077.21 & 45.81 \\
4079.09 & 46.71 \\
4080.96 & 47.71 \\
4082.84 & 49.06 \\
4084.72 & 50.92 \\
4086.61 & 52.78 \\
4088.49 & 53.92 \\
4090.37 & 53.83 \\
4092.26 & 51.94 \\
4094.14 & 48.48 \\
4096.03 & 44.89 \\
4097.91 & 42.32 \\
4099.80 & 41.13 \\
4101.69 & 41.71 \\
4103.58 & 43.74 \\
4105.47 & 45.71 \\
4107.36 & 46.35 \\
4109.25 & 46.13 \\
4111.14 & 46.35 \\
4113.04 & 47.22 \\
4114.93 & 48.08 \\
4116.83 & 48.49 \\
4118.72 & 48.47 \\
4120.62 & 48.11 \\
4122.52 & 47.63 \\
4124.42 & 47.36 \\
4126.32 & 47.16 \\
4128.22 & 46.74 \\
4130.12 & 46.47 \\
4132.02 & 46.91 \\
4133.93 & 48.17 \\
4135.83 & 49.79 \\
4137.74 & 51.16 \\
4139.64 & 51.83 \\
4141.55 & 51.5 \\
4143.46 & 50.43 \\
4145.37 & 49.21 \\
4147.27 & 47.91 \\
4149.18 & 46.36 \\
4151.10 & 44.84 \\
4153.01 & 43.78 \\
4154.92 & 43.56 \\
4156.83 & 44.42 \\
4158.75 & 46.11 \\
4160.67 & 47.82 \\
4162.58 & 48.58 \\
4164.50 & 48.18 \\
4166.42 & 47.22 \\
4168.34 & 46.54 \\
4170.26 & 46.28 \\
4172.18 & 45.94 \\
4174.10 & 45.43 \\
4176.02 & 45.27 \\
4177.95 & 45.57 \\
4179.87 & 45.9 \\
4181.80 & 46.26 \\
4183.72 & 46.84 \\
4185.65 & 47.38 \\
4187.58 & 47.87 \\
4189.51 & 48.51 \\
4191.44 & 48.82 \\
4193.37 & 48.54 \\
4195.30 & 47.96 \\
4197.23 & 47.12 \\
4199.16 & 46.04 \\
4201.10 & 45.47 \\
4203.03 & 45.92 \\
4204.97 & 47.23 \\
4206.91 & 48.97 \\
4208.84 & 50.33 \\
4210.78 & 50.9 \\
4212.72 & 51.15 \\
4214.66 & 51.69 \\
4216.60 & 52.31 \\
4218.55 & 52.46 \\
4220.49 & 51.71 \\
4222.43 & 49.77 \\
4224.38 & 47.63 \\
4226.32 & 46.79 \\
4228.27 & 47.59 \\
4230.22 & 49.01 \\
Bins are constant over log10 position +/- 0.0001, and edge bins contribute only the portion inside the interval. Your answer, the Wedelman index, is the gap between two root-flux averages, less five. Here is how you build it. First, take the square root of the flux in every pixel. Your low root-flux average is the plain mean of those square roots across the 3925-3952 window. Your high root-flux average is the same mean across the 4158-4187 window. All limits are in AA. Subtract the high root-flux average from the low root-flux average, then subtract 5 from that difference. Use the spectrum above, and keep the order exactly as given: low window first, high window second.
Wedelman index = -7.0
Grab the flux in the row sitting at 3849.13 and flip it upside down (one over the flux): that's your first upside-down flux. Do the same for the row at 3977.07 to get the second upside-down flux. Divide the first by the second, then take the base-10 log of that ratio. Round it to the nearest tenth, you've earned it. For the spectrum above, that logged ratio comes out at 0.1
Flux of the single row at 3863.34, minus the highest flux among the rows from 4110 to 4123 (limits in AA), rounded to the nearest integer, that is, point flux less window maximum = -25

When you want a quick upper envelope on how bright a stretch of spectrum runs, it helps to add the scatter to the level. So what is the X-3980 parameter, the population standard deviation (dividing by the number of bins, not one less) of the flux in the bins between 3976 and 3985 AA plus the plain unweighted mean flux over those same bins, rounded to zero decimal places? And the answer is 40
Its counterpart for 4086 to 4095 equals 54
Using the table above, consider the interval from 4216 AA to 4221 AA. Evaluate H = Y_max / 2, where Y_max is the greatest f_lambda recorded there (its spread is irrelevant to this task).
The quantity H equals 26.2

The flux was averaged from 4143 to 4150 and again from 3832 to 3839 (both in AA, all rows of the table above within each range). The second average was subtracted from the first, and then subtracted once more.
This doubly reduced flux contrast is 13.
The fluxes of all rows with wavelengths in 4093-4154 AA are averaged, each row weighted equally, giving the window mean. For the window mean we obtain 47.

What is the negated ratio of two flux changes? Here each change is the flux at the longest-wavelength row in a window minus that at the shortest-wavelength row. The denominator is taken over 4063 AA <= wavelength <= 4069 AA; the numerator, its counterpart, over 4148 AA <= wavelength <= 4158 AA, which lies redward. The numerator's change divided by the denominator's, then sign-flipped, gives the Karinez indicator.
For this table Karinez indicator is 2.1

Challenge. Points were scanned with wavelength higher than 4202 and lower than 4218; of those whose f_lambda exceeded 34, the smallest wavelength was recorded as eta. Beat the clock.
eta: 4203.03 AA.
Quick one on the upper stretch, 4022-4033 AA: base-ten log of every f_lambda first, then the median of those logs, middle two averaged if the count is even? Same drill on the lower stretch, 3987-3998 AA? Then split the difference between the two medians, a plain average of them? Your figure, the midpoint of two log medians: 1.67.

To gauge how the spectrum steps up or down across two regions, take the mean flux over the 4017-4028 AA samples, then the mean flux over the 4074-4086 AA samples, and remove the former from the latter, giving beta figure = -2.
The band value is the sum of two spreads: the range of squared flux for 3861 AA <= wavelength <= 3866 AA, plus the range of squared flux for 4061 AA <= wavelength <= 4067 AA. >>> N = 148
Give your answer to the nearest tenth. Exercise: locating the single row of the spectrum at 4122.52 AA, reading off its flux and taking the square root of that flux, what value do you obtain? 6.9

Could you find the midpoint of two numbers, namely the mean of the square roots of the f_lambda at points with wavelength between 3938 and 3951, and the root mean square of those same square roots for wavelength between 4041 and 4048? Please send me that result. 6.2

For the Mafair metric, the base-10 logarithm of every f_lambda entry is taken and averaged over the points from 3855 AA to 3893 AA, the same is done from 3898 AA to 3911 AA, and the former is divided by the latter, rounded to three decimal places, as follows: 0.922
